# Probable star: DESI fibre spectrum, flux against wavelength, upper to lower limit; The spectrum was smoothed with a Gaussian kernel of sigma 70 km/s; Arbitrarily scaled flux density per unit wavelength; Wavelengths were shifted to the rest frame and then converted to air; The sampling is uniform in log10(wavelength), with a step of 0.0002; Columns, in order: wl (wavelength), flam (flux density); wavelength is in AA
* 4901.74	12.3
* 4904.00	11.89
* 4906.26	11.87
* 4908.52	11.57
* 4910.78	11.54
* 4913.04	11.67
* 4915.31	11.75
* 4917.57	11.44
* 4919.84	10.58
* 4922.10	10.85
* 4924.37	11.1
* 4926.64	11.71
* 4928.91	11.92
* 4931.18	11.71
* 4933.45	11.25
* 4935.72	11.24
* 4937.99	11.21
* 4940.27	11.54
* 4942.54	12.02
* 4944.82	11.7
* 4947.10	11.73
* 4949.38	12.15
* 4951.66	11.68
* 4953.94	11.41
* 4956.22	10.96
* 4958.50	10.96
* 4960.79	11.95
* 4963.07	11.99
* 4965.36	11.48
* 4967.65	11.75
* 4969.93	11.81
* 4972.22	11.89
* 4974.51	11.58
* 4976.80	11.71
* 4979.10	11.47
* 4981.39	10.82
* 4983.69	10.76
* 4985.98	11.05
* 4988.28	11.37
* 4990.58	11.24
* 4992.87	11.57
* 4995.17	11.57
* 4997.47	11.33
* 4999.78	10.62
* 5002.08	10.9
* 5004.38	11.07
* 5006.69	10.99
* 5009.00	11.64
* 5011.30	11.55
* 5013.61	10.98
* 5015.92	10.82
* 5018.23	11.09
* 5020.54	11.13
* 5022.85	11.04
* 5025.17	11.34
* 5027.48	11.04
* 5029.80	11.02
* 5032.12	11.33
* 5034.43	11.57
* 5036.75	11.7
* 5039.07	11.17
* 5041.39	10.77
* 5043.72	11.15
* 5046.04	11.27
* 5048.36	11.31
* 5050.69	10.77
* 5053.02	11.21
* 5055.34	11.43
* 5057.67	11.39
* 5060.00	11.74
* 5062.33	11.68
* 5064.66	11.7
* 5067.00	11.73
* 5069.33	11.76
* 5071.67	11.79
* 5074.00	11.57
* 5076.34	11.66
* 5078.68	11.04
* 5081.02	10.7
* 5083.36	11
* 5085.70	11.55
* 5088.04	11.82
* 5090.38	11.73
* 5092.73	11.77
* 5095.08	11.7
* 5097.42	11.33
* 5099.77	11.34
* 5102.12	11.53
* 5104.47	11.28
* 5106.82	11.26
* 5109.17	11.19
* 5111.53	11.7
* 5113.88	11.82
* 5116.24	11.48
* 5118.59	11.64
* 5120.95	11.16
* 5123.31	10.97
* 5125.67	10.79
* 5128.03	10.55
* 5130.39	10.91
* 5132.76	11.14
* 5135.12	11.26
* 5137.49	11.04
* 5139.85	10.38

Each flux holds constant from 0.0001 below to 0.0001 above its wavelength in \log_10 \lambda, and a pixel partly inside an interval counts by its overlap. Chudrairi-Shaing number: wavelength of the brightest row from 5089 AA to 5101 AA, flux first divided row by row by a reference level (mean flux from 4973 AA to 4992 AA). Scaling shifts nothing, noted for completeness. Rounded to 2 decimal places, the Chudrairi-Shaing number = 5092.73 AA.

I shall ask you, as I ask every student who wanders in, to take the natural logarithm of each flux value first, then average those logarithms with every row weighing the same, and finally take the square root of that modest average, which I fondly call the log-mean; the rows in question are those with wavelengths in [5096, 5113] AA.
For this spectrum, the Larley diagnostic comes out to 1.56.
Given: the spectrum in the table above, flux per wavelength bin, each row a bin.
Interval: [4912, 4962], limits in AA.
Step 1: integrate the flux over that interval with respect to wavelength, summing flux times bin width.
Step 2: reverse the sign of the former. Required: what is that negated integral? -574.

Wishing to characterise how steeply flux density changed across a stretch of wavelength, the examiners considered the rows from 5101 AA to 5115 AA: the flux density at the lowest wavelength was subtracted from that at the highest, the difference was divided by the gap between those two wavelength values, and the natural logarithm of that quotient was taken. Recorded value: -3.7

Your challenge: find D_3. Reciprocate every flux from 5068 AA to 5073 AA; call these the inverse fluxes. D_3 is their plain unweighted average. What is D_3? 0.085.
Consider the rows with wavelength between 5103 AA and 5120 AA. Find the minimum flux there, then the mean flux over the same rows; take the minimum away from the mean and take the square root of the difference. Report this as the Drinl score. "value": 0.54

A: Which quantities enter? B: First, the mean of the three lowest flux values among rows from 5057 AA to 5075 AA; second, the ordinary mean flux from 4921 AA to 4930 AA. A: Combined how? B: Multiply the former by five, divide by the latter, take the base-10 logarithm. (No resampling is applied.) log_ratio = 0.705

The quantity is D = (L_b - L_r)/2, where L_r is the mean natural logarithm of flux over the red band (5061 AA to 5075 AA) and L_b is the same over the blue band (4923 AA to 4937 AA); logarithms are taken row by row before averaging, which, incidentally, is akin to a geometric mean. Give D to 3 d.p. -0.010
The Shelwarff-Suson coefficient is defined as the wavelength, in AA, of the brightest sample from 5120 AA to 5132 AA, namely 5120.95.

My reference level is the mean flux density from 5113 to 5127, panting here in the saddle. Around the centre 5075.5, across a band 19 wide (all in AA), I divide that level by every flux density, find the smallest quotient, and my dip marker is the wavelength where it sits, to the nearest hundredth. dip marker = 5071.67 AA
